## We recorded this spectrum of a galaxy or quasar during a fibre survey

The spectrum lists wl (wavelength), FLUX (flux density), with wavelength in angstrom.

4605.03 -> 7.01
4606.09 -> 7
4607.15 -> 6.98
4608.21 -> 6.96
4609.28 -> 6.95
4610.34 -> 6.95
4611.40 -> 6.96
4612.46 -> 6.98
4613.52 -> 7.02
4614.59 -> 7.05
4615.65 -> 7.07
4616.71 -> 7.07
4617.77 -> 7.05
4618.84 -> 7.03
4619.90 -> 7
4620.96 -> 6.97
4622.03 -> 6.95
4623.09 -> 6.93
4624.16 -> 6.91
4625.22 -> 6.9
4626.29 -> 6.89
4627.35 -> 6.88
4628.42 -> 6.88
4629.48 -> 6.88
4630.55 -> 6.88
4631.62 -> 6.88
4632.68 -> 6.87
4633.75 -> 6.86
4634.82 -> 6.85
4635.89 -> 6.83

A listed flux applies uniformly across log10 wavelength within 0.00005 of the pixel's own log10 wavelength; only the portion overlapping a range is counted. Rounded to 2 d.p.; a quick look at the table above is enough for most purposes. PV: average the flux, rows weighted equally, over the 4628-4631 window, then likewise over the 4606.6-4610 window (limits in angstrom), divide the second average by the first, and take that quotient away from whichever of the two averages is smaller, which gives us 5.87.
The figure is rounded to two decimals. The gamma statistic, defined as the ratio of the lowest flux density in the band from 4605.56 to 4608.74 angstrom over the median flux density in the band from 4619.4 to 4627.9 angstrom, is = 1.01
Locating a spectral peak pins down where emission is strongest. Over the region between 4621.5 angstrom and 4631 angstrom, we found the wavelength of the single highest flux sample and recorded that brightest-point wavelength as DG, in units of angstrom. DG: 4622.03 angstrom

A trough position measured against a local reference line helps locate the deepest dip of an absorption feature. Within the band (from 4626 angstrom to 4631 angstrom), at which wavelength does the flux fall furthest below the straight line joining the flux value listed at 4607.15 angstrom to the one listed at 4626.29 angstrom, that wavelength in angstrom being 4627.35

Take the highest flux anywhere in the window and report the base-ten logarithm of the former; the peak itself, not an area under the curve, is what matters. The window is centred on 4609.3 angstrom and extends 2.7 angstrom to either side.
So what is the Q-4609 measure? 0.844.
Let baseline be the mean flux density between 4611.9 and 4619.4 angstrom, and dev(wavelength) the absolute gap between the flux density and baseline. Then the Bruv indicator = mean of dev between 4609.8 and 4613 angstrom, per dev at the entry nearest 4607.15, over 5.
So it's 0.26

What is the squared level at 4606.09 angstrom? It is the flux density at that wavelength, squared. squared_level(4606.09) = 49.0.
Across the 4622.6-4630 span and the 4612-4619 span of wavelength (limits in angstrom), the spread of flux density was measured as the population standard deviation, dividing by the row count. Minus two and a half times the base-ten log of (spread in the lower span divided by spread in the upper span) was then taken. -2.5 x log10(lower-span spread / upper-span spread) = -0.6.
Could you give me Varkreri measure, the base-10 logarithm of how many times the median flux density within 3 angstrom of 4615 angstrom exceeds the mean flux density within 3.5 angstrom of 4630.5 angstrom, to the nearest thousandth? 0.011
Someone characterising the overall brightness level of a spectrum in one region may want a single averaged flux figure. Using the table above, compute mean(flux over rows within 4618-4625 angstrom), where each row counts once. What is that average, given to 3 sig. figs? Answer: 6.96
